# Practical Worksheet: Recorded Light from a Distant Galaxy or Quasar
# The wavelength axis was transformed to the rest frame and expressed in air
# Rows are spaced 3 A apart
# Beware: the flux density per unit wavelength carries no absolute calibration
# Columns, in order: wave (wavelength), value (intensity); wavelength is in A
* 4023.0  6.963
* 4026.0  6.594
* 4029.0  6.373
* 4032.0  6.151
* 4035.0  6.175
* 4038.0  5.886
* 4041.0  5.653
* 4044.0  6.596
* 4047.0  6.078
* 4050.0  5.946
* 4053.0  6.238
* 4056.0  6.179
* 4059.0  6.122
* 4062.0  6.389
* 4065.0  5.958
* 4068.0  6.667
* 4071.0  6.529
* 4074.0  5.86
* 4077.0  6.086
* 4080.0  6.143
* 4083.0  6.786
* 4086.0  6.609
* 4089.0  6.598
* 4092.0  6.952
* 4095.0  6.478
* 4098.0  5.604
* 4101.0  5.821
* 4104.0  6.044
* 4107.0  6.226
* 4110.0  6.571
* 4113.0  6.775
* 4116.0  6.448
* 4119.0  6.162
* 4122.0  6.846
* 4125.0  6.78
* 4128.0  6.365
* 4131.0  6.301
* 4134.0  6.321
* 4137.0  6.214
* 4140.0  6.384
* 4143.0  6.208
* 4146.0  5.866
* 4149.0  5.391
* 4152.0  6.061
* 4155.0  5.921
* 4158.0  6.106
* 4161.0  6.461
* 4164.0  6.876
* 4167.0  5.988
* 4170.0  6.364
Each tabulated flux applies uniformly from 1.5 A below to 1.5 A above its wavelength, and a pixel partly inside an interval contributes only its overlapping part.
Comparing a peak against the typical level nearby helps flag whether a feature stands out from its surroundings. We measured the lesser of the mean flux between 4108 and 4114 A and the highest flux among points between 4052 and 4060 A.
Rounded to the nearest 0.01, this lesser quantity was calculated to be 6.24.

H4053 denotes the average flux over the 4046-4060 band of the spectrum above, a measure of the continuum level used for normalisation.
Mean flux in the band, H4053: 6.11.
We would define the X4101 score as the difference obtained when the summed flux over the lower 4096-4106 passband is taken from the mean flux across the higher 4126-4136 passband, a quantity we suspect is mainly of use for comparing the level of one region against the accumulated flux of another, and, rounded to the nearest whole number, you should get -11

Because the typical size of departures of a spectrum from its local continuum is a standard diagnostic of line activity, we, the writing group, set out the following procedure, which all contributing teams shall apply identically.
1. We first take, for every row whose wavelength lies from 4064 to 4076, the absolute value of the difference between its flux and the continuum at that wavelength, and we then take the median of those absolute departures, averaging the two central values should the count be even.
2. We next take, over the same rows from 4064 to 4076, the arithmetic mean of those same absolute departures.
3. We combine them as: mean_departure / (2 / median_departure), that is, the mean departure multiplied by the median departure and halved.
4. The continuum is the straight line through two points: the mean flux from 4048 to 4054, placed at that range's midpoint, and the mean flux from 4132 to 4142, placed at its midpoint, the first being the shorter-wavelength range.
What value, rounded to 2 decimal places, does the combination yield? 0.06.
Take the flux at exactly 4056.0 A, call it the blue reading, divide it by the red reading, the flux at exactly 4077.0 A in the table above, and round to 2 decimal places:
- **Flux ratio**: 1.02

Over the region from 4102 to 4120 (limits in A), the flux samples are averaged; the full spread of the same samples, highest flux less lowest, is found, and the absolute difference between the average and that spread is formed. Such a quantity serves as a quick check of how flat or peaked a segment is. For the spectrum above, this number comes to 5.6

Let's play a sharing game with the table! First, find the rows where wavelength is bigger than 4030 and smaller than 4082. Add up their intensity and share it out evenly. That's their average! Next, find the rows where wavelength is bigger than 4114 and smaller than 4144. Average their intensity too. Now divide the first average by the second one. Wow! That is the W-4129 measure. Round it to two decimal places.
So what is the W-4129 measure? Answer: 0.96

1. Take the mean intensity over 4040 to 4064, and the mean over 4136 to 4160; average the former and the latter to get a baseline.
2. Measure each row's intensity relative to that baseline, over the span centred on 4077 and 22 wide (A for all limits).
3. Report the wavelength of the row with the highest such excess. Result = 4083.0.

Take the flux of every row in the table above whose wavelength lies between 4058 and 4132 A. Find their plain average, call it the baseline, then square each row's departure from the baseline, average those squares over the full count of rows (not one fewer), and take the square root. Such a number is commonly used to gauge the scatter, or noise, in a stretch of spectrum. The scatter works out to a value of 0.35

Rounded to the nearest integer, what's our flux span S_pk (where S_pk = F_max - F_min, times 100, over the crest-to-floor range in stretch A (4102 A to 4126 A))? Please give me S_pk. 80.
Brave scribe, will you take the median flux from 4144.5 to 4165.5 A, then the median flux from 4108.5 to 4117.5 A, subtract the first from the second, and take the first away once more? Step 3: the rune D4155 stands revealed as -5.55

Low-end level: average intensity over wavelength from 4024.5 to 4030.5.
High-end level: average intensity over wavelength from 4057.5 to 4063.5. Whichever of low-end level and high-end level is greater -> 6.48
